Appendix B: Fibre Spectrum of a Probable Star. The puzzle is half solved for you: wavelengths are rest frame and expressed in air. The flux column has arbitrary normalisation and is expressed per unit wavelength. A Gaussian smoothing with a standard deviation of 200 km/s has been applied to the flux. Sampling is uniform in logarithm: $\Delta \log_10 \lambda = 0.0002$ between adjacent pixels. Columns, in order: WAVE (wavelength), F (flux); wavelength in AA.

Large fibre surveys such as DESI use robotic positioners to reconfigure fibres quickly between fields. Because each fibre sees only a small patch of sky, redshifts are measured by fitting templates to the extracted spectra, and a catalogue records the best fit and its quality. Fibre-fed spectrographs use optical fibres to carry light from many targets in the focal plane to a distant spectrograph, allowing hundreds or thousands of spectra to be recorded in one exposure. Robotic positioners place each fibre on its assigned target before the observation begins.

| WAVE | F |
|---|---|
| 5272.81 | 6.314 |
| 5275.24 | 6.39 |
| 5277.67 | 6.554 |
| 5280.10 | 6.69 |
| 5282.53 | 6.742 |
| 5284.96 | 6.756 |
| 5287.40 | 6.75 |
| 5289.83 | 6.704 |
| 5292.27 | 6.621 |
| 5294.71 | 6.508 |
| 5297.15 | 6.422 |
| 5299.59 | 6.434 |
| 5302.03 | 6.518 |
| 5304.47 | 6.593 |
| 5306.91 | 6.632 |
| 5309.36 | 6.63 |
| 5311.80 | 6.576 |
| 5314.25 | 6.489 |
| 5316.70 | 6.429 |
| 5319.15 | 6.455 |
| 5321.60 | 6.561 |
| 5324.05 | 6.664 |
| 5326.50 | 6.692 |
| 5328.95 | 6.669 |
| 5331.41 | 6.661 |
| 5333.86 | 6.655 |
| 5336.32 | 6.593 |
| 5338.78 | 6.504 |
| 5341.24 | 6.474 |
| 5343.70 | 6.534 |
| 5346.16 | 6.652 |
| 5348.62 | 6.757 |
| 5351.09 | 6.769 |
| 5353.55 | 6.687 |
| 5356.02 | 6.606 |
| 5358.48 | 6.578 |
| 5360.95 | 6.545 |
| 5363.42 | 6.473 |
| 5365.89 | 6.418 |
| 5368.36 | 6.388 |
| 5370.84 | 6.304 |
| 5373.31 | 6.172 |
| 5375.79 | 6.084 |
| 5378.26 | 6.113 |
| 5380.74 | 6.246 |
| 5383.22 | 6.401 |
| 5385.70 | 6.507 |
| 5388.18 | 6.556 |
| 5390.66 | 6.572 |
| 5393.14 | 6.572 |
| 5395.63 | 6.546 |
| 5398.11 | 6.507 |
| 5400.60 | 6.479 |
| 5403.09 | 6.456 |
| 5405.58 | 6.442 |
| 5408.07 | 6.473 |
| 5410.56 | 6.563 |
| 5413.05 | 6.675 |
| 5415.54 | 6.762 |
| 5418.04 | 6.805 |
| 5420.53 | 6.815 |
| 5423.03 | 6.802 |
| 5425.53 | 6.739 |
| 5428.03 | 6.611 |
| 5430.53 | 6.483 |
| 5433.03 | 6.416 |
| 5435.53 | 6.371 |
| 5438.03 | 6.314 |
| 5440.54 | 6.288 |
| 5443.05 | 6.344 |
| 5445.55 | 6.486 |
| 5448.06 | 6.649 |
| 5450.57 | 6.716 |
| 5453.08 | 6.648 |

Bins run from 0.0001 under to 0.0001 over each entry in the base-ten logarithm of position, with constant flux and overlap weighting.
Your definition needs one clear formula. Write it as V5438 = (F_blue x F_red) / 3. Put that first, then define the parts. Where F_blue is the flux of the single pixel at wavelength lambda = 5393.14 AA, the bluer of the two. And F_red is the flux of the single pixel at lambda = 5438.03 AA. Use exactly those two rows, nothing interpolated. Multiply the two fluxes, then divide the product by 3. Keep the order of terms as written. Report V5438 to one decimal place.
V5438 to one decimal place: 13.8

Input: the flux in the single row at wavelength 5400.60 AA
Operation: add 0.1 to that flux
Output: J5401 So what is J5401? 6.58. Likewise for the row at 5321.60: 6.66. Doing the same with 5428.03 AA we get 6.71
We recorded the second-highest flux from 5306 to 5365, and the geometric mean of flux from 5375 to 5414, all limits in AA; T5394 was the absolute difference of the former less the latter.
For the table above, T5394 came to 0.31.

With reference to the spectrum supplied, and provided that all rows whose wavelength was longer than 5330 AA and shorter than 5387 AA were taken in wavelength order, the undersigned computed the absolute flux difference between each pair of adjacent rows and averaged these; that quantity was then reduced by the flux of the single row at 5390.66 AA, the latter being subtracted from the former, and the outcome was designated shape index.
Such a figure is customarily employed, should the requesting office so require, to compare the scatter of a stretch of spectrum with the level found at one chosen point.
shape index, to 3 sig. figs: -6.50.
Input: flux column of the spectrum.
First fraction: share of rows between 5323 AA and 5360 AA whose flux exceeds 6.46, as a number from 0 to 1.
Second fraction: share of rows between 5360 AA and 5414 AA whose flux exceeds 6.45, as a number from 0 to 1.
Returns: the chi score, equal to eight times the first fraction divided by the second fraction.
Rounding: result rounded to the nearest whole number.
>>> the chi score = 14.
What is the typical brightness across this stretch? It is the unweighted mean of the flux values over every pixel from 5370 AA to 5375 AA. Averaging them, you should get 6.2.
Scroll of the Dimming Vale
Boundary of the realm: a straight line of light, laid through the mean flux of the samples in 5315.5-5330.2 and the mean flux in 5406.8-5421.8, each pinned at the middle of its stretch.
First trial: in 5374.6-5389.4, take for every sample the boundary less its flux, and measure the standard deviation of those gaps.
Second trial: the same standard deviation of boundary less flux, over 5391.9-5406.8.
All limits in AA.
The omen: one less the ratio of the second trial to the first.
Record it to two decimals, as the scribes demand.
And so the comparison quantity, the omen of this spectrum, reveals 0.71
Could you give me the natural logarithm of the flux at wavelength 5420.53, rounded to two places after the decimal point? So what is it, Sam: 1.92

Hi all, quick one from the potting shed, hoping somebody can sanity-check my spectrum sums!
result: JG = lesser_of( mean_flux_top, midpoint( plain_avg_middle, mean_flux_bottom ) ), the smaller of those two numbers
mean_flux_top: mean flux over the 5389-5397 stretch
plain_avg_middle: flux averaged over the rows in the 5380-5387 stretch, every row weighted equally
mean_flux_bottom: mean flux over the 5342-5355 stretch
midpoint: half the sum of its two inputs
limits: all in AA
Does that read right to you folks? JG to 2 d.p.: 6.53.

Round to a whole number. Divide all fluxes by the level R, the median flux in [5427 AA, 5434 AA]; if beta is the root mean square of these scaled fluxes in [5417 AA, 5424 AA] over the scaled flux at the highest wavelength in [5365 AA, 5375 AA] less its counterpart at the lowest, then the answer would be -28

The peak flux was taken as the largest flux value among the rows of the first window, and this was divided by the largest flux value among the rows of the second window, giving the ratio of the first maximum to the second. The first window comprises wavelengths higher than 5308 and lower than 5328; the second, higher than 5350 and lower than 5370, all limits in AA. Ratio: 0.99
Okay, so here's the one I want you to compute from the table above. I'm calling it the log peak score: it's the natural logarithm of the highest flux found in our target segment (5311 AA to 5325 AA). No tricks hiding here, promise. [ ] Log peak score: 1.90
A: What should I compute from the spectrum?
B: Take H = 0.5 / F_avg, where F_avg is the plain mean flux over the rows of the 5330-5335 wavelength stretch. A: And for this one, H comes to 0.0751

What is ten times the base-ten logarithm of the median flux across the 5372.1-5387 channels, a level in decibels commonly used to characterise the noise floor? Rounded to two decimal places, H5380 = 7.93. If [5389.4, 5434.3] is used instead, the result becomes 8.17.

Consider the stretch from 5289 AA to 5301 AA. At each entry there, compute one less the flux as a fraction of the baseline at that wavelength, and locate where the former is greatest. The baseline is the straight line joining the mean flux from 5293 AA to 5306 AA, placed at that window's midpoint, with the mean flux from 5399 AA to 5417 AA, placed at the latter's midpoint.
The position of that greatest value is 5297.15 AA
